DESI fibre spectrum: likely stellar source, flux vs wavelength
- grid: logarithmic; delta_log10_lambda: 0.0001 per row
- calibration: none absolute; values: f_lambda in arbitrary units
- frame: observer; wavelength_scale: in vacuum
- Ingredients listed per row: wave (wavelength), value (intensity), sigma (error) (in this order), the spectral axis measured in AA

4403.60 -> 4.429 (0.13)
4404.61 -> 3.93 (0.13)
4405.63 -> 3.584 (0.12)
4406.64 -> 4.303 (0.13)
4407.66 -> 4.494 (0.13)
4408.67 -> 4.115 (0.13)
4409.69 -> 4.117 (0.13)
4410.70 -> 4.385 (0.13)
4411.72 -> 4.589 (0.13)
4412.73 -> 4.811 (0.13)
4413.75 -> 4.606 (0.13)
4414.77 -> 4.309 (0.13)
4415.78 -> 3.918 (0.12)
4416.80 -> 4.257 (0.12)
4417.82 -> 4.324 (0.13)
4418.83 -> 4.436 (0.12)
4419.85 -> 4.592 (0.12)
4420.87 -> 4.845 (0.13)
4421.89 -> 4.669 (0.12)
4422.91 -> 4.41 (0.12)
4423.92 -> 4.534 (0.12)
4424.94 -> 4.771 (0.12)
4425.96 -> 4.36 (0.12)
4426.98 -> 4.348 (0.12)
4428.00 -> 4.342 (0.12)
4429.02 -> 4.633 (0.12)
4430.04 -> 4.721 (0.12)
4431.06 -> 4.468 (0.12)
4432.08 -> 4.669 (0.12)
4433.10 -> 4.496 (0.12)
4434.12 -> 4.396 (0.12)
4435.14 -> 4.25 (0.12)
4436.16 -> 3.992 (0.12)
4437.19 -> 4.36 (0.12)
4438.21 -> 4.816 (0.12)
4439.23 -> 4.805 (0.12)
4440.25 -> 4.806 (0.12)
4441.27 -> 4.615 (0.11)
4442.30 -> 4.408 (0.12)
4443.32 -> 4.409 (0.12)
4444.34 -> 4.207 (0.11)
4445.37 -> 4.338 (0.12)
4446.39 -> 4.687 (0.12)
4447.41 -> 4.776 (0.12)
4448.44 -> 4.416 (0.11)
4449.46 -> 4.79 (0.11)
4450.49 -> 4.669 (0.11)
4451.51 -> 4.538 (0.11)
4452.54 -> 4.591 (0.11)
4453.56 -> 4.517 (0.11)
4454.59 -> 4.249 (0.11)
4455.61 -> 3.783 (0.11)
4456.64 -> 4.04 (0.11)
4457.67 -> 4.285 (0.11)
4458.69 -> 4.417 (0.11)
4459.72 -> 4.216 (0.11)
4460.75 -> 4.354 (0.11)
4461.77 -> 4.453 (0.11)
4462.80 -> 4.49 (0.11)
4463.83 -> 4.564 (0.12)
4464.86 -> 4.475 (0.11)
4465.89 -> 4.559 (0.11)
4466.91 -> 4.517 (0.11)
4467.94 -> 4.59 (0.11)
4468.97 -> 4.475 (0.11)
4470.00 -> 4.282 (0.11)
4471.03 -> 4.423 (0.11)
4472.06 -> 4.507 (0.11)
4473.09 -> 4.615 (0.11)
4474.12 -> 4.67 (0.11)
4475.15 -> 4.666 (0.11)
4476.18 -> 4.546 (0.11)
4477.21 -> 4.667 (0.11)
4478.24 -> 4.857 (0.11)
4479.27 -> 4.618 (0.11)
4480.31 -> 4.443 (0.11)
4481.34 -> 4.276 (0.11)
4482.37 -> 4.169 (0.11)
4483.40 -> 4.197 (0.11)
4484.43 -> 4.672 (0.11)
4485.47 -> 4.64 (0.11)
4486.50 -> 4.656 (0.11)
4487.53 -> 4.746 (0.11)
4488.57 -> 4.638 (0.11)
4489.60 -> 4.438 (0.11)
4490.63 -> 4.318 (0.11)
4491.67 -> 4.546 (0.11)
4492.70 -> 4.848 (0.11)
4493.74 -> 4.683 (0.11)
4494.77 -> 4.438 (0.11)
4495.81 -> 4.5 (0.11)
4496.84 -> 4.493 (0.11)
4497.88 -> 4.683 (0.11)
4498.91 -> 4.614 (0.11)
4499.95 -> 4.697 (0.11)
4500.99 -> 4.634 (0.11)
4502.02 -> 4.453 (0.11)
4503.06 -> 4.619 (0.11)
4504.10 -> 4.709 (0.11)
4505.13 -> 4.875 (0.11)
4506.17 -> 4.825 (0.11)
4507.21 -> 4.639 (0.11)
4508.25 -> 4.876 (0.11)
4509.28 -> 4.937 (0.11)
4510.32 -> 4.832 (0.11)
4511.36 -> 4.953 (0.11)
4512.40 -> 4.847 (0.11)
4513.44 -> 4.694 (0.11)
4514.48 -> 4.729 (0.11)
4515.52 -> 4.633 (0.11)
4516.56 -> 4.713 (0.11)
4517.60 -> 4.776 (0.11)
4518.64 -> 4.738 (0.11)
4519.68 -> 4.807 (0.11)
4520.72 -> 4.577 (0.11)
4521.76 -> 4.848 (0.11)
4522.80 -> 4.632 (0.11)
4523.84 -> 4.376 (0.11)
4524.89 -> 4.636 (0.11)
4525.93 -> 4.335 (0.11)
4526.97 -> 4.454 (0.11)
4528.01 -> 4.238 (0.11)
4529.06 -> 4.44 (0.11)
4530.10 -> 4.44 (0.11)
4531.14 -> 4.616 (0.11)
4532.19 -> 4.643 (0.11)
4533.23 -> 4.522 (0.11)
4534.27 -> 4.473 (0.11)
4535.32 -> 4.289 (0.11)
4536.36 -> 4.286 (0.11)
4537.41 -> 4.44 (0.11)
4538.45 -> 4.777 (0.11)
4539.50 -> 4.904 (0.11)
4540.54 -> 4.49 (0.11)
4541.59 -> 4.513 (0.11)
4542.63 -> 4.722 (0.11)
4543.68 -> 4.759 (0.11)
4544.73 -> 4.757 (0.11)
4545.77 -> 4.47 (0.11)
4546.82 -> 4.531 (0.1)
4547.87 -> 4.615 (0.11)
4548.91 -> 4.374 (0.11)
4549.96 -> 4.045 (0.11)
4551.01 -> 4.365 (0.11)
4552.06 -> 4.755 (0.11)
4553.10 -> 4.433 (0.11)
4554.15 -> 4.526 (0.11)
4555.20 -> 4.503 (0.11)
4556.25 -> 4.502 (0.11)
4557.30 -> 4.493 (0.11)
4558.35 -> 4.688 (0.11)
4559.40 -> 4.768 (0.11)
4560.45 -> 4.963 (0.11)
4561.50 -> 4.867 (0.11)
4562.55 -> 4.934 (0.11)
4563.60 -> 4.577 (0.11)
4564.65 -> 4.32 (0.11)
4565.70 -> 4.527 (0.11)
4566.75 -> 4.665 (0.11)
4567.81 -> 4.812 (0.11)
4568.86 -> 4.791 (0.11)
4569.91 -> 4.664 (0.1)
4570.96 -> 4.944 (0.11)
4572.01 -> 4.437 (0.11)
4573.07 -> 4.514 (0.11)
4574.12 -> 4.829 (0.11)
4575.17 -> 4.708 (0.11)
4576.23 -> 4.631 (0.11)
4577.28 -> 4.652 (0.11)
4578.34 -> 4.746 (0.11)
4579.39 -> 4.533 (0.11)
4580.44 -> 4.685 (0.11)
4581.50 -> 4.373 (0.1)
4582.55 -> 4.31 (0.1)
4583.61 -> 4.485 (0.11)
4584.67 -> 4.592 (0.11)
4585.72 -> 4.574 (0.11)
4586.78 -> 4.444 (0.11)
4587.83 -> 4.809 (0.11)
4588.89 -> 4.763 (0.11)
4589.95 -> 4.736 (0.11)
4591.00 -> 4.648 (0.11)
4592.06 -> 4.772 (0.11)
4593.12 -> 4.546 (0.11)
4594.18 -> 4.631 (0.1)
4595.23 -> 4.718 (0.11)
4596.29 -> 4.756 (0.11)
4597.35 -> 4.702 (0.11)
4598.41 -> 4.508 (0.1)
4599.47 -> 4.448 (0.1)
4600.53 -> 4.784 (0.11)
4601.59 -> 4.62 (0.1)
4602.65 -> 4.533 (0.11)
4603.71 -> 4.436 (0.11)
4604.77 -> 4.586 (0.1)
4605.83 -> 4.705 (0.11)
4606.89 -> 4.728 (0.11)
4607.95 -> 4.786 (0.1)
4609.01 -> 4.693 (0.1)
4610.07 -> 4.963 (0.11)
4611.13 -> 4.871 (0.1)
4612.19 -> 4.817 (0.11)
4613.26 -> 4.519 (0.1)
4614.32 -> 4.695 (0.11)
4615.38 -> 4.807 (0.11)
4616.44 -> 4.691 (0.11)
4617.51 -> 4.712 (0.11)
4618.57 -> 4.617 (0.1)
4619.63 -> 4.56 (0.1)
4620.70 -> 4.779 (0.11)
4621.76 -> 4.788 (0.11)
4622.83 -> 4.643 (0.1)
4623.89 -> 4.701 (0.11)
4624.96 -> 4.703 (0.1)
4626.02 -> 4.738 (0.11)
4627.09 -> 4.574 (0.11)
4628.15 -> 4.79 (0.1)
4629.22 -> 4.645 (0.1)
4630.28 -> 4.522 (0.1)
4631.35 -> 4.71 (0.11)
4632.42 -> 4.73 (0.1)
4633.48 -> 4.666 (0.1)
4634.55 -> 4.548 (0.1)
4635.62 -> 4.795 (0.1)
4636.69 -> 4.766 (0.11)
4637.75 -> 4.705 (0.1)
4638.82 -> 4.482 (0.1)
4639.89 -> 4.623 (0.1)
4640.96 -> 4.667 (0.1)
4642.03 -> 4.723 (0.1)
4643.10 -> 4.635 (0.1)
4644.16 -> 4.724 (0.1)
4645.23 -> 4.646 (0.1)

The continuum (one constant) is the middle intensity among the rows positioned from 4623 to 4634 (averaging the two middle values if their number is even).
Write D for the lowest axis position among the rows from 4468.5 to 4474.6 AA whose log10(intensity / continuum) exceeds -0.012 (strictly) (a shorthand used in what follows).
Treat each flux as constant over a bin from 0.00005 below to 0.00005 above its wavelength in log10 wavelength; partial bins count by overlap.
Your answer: 4473.09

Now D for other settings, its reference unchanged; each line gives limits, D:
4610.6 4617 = 4611.13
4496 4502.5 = 4497.88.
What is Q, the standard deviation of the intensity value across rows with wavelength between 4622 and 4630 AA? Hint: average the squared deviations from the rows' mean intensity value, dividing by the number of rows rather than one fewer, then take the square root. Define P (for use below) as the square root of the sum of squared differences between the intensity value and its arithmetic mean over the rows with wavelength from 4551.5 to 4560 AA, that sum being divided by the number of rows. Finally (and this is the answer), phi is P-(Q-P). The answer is 0.18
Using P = 0.123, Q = 0.07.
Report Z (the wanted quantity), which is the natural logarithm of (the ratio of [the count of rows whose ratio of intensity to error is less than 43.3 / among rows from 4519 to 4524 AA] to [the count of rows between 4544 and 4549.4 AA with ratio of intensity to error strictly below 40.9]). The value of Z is 0.4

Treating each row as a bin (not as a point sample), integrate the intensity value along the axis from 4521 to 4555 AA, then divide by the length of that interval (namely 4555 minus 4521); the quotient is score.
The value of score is 4.52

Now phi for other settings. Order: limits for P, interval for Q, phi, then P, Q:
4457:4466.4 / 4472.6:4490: 0.04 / 0.112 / 0.19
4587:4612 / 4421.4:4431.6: 0.10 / 0.129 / 0.15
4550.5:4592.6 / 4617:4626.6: 0.27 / 0.171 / 0.07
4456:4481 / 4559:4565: 0.11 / 0.168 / 0.23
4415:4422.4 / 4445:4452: 0.40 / 0.283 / 0.16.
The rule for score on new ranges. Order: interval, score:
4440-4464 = 4.44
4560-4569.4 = 4.72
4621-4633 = 4.69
